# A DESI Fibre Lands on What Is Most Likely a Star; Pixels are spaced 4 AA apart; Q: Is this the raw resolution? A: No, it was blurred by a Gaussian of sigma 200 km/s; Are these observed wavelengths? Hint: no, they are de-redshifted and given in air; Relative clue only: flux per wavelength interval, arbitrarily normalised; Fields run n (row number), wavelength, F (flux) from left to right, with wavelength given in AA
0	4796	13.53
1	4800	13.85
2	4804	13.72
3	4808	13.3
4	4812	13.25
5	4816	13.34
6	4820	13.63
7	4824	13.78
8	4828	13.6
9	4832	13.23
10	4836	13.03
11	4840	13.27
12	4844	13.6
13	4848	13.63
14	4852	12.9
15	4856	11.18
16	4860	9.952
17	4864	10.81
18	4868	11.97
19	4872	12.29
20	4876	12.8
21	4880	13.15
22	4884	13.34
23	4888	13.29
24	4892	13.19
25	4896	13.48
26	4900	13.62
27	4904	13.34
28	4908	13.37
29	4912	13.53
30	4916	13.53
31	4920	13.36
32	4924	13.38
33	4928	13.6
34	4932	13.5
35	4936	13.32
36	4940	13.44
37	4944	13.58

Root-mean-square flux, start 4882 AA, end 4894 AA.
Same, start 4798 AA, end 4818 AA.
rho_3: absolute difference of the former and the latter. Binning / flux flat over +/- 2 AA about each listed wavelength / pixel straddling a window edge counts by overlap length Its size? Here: 0.22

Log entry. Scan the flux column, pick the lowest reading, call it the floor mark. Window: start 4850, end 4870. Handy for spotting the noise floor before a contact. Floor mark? 9.952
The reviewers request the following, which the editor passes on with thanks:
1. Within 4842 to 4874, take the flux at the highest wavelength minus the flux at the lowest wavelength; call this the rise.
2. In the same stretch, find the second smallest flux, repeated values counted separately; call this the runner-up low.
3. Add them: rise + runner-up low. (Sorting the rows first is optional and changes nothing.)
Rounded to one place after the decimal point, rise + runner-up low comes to 9.5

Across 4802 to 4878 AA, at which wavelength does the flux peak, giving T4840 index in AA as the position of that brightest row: 4824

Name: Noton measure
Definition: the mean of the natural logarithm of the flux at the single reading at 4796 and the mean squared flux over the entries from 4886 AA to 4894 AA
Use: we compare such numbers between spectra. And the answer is 89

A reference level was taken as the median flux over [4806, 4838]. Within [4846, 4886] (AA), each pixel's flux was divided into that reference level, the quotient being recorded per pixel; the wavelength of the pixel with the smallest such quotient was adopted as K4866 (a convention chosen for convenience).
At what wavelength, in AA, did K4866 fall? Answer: 4848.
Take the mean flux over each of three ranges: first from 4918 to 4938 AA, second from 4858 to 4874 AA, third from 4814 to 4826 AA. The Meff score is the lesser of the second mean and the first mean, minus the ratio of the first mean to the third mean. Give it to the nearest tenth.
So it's 10.3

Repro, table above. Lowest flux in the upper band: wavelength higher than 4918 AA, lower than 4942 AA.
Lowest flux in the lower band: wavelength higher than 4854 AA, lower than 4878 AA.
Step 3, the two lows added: 23.3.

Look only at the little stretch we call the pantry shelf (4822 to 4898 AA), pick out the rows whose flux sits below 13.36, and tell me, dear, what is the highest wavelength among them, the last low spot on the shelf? 4892 AA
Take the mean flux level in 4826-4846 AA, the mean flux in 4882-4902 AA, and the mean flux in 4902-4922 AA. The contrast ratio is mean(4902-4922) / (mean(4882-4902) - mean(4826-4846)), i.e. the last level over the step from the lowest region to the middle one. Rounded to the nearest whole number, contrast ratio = 353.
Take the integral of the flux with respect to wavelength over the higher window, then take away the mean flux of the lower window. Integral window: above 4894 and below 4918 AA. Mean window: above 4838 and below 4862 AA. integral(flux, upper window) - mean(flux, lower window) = 311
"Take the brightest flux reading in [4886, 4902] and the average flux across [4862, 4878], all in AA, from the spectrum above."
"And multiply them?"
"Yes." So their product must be 163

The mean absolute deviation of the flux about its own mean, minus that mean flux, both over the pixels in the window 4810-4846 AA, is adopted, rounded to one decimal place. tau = -13.2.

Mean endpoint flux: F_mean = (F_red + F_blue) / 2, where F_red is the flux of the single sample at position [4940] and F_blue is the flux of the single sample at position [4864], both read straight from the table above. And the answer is 12.1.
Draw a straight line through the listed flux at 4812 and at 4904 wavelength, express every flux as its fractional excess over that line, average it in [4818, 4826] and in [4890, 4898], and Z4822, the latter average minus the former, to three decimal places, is -0.033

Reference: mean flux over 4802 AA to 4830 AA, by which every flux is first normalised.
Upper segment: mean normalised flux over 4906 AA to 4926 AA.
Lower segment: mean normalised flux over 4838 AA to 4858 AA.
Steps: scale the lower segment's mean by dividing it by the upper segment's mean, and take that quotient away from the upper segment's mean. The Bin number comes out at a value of 0.03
